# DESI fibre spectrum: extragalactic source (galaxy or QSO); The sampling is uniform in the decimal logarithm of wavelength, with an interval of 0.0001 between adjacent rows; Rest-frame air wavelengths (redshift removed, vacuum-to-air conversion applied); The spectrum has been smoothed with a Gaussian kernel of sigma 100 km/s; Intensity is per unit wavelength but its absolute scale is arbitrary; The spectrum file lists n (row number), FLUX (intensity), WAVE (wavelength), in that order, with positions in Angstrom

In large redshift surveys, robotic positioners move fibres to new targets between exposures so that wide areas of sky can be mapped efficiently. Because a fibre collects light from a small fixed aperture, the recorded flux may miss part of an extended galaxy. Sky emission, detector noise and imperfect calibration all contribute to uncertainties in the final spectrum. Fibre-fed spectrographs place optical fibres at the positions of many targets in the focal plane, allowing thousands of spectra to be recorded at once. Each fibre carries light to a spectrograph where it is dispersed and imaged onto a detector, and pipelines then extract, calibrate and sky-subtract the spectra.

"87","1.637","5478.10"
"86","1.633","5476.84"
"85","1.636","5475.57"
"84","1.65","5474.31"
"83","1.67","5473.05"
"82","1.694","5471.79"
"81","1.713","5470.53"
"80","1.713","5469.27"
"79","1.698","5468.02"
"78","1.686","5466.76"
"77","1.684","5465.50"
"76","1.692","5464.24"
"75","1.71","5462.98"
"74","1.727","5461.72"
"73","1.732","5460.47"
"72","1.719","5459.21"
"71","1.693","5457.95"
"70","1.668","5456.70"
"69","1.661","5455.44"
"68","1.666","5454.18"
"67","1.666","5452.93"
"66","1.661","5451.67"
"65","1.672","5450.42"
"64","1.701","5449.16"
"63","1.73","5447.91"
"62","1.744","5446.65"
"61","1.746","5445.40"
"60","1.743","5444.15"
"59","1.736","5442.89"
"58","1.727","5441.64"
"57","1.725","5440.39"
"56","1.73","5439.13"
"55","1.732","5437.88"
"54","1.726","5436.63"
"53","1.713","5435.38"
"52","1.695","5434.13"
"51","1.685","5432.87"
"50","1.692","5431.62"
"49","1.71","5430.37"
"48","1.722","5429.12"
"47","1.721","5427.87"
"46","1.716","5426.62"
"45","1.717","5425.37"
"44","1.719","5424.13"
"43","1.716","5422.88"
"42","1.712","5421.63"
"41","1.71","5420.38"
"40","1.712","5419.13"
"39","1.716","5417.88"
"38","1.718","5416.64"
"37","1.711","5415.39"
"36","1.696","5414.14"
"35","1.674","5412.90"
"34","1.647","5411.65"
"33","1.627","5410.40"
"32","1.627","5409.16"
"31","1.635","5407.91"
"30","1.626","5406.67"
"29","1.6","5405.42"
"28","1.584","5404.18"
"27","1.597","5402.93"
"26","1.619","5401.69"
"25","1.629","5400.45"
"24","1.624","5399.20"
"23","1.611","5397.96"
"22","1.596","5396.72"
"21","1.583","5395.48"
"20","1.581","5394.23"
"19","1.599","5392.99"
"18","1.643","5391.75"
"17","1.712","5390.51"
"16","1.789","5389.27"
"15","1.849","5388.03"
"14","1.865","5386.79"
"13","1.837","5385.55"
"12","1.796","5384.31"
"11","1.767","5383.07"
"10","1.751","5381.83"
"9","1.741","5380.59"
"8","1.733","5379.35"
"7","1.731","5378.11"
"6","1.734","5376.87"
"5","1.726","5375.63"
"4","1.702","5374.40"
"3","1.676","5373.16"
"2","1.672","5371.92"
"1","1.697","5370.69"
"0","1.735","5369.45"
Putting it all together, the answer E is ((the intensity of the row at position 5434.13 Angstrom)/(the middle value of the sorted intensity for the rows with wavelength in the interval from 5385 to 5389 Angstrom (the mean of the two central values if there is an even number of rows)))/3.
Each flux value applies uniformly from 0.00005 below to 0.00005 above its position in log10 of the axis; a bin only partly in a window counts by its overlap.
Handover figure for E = 0.306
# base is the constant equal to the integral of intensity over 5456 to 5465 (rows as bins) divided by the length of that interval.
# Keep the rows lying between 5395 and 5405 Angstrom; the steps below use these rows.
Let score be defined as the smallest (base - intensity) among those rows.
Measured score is 0.08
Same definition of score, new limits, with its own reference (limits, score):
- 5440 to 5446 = -0.04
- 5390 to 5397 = -0.01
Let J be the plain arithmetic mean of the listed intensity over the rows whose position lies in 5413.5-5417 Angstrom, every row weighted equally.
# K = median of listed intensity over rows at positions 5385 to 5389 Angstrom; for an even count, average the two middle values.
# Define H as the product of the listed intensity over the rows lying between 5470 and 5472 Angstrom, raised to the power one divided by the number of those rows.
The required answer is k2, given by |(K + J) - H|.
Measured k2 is 1.85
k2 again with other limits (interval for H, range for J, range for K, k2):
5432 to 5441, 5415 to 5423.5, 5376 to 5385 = 1.74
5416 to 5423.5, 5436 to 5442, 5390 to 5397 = 1.61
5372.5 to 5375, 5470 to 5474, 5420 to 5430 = 1.72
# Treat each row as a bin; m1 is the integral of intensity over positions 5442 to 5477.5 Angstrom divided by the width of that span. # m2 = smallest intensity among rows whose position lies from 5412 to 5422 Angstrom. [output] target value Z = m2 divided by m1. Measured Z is 0.988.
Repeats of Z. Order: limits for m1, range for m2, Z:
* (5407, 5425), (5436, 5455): 0.984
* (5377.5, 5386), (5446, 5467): 0.942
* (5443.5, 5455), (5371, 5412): 0.929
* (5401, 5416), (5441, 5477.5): 0.997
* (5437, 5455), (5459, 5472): 0.983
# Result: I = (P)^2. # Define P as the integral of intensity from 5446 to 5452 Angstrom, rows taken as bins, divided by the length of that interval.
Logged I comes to 2.91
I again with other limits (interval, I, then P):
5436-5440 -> 2.99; 1.73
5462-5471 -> 2.89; 1.70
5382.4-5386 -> 3.23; 1.80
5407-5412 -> 2.67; 1.63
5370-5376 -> 2.87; 1.70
